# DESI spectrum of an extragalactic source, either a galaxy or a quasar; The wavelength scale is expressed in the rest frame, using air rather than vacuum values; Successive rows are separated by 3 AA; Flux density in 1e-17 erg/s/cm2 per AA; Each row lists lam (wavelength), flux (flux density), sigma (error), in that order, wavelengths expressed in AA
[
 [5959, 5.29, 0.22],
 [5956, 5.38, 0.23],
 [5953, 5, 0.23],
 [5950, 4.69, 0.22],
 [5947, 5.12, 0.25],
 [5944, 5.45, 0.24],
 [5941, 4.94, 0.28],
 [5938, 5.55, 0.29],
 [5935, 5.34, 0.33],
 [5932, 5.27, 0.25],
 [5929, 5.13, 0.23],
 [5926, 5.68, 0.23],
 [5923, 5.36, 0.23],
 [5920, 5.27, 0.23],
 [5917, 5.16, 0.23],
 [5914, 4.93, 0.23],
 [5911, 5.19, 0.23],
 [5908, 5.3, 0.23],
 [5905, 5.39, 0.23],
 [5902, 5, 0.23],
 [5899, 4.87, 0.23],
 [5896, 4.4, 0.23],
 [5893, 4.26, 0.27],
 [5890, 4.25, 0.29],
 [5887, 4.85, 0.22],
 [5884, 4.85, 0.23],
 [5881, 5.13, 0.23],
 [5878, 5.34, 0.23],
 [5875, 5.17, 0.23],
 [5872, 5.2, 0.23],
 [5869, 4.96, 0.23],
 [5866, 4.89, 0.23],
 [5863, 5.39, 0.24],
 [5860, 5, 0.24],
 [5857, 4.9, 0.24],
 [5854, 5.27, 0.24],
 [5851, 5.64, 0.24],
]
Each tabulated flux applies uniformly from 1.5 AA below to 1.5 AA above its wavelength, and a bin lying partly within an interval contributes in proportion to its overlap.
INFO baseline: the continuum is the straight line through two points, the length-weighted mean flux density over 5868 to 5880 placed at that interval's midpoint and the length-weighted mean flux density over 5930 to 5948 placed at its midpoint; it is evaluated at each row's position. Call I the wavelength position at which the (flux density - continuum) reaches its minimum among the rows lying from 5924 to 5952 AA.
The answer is 5950 AA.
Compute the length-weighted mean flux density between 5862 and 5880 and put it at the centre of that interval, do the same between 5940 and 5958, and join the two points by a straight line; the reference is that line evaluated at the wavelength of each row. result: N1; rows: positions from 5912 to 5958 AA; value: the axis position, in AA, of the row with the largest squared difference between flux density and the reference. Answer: 5926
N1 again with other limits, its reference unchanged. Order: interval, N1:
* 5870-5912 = 5890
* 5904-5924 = 5905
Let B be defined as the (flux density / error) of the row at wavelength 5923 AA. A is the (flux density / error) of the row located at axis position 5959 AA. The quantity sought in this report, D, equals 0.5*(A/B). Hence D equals 0.52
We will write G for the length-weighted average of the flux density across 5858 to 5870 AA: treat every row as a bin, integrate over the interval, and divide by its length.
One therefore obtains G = 5.06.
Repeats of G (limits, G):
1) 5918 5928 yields 5.41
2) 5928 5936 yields 5.25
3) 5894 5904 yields 4.76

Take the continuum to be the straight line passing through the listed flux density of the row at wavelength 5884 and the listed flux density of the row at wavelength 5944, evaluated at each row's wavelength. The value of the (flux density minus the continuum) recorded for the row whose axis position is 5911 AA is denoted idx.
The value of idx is 0.1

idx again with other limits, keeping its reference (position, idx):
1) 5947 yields -0.4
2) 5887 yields 0.0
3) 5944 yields 0.0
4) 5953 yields -0.5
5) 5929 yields -0.2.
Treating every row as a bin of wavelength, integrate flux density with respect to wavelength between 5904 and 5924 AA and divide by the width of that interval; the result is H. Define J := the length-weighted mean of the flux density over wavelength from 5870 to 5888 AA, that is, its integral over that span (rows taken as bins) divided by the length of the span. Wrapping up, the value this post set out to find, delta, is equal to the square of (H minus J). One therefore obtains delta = 0.016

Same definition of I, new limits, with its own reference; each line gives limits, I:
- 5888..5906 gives 5890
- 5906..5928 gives 5914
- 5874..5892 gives 5890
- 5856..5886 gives 5884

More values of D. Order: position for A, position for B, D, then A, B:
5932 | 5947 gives 0.51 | 21.1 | 20.5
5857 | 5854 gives 0.46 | 20.4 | 22.0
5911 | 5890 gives 0.77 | 22.6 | 14.7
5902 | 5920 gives 0.47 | 21.7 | 22.9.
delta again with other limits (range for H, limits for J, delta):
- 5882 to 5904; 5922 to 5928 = 0.693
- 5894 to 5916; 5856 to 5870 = 0.001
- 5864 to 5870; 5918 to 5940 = 0.157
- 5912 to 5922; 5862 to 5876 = 0.001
